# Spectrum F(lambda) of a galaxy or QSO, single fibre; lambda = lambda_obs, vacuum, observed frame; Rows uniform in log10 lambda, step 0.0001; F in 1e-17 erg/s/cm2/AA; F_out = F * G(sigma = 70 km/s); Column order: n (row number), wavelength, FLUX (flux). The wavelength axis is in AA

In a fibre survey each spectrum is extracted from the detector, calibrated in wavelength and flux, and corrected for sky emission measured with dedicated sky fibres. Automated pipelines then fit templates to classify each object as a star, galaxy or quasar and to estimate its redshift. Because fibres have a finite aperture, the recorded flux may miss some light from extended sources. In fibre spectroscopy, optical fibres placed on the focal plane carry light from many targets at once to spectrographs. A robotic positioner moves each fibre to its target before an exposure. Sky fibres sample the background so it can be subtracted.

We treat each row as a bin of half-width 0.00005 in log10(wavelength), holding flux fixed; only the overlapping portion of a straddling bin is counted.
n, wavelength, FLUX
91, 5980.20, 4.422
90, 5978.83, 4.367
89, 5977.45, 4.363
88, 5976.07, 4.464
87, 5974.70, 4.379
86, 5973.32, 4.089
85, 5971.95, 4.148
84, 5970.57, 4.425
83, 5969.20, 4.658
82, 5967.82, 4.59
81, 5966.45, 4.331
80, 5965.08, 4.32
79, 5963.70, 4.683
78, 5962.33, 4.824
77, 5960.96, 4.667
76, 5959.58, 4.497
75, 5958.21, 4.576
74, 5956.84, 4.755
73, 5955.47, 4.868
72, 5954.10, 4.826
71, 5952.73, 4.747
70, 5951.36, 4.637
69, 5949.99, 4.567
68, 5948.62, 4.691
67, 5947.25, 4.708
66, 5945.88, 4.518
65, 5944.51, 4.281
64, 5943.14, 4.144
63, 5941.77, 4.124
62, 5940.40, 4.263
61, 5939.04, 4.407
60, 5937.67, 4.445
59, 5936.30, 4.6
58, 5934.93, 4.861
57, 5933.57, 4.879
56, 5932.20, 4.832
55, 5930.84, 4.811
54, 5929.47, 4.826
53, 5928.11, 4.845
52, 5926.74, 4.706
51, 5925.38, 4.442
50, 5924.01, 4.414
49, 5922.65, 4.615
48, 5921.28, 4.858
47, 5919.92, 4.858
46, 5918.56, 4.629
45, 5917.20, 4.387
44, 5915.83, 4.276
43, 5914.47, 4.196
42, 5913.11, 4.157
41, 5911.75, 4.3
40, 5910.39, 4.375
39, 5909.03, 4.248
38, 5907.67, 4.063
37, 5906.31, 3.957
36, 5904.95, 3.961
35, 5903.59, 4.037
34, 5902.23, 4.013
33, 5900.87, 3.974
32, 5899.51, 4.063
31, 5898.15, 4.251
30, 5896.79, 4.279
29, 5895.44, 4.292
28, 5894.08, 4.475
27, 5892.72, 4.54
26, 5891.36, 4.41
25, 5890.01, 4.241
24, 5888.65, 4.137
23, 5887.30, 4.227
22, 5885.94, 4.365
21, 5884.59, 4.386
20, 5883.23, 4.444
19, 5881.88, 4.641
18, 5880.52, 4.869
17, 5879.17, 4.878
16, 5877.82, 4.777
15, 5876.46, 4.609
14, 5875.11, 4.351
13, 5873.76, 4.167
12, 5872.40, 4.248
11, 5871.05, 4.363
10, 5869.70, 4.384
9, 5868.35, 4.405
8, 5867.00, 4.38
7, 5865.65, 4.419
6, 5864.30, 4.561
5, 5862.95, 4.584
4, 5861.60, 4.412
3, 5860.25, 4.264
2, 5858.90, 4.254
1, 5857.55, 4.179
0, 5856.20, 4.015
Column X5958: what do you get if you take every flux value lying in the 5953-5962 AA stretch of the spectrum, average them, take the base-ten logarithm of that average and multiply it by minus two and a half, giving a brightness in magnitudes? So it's -1.68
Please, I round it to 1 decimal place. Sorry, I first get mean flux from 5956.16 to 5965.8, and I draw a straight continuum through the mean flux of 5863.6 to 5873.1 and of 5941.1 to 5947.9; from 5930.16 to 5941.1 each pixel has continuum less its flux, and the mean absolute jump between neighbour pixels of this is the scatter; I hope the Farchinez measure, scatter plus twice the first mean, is 9.3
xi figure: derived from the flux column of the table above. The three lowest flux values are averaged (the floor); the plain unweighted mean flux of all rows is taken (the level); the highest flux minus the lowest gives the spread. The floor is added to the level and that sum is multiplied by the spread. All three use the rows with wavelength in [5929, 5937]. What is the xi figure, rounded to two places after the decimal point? 2.66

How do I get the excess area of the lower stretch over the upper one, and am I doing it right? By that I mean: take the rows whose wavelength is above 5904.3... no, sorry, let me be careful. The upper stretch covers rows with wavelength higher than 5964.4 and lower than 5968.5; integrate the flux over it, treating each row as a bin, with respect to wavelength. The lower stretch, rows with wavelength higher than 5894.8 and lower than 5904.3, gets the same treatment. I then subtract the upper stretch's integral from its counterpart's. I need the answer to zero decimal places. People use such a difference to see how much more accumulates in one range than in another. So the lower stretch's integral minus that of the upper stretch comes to 21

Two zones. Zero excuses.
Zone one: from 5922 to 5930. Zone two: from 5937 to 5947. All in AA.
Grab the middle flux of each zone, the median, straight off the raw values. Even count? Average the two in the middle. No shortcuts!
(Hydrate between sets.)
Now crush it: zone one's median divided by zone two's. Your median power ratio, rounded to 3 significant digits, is 1.09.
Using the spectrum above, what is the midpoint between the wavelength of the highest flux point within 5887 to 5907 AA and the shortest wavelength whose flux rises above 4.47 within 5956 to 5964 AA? 5924.8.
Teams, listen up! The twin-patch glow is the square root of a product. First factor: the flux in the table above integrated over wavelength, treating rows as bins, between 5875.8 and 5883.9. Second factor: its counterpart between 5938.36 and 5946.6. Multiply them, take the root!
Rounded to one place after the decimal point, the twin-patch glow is 36.7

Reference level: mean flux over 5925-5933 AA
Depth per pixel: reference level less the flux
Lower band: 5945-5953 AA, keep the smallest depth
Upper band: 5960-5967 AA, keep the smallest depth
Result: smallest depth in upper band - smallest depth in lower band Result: -0.08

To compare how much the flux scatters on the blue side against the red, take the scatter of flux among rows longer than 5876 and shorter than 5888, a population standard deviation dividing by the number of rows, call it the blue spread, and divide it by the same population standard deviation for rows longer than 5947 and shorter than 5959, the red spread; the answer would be 2.3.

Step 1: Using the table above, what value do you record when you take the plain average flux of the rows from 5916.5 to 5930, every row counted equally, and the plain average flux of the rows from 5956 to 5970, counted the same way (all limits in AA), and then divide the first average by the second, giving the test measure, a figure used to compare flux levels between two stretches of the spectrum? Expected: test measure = 1.01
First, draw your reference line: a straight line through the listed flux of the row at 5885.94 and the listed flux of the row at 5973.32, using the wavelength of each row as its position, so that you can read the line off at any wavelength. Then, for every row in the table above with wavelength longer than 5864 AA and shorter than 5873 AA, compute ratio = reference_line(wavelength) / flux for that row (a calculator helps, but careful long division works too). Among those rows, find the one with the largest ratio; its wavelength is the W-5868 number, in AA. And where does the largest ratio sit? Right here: 5872.40 AA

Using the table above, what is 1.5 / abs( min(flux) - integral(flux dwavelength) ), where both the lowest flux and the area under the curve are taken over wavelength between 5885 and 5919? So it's 0.011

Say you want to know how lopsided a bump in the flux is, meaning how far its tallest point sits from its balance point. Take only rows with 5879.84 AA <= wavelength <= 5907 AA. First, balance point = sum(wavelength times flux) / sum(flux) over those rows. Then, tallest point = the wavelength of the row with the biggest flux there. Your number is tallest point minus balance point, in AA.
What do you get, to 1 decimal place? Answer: -12.5 AA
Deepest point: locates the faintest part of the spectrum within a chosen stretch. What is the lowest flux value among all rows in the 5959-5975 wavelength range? 4.089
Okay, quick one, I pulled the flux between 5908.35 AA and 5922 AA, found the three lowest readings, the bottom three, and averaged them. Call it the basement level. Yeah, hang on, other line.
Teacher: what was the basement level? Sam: 4.20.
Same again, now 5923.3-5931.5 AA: 4.52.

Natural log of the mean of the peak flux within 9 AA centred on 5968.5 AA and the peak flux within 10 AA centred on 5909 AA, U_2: 1.51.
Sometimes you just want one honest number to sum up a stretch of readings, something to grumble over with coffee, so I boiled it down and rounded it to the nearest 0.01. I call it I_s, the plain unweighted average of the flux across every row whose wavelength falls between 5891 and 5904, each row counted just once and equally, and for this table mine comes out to 4.23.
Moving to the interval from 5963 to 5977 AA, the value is 4.41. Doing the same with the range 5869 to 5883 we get 4.53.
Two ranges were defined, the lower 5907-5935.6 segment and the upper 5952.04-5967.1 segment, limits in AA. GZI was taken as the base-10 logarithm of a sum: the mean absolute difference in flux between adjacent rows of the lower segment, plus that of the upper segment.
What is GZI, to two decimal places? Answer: -0.61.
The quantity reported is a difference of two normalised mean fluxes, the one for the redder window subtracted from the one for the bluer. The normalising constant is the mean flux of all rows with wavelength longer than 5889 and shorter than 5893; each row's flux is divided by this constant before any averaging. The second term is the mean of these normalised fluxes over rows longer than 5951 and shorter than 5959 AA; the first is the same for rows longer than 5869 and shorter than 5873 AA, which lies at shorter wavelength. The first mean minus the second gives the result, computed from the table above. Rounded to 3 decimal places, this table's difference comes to -0.092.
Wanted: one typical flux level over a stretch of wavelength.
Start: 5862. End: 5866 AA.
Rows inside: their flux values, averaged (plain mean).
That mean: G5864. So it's 4.52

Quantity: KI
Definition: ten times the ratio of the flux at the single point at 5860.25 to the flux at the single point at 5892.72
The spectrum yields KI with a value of 9.4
